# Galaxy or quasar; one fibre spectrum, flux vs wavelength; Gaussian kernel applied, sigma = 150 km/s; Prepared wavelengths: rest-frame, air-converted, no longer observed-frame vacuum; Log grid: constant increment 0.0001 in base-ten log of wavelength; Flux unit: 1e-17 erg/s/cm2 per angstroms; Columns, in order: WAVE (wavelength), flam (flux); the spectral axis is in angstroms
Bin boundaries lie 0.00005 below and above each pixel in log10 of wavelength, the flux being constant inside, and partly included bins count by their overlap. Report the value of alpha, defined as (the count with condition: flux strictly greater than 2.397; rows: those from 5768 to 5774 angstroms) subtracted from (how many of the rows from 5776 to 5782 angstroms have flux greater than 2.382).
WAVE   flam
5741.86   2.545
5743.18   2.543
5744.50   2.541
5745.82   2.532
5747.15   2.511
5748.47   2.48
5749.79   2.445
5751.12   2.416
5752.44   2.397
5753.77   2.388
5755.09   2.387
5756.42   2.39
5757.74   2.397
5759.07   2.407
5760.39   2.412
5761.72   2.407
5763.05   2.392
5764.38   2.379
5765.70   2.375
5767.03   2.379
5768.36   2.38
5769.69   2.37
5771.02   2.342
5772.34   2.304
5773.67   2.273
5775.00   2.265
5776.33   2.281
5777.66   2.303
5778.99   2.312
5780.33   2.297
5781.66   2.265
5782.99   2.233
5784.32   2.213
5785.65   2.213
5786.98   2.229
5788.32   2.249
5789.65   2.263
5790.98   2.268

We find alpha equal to 0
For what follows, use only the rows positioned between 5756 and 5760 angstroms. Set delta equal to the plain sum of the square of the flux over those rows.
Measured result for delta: 17.3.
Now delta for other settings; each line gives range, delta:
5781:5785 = 15.0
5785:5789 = 14.9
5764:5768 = 17.0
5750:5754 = 17.3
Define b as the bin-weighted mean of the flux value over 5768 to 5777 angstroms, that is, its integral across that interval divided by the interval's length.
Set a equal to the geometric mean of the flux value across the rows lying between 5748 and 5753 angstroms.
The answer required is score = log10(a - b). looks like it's -0.93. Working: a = 2.43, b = 2.32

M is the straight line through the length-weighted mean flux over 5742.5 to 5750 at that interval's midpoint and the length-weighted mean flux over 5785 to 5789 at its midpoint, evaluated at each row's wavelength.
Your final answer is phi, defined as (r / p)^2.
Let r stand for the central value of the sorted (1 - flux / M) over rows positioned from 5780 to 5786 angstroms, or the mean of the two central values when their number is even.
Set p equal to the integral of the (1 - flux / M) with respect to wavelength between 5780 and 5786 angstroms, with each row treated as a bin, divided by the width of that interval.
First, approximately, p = 0.007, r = 0.011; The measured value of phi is 2.8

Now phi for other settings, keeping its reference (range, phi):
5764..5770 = 1.7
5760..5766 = 0.8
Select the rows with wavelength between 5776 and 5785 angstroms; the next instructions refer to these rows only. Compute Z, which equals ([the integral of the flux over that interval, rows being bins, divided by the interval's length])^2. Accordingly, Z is 5.16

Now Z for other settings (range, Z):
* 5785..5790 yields 5.00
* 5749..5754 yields 5.83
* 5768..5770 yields 5.63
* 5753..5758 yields 5.71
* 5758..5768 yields 5.72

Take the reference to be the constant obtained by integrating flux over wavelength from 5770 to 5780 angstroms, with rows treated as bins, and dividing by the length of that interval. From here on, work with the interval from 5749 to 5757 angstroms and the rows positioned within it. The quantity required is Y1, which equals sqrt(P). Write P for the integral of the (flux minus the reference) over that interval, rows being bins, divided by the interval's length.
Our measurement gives 0.325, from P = 0.11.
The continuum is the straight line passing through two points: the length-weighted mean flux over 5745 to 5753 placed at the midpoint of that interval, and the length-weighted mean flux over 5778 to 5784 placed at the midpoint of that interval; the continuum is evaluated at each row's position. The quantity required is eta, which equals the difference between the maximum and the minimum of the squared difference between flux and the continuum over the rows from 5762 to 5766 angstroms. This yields 0.0001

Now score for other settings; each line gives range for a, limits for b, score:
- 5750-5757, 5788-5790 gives -0.87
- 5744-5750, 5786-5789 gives -0.57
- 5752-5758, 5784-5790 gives -0.80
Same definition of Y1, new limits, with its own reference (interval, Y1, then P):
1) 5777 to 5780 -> 0.084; 0.01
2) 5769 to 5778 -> 0.080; 0.01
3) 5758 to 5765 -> 0.316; 0.10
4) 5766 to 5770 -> 0.278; 0.08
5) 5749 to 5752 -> 0.362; 0.13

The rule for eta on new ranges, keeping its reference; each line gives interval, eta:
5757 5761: 0.0003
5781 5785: 0.0016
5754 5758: 0.0015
